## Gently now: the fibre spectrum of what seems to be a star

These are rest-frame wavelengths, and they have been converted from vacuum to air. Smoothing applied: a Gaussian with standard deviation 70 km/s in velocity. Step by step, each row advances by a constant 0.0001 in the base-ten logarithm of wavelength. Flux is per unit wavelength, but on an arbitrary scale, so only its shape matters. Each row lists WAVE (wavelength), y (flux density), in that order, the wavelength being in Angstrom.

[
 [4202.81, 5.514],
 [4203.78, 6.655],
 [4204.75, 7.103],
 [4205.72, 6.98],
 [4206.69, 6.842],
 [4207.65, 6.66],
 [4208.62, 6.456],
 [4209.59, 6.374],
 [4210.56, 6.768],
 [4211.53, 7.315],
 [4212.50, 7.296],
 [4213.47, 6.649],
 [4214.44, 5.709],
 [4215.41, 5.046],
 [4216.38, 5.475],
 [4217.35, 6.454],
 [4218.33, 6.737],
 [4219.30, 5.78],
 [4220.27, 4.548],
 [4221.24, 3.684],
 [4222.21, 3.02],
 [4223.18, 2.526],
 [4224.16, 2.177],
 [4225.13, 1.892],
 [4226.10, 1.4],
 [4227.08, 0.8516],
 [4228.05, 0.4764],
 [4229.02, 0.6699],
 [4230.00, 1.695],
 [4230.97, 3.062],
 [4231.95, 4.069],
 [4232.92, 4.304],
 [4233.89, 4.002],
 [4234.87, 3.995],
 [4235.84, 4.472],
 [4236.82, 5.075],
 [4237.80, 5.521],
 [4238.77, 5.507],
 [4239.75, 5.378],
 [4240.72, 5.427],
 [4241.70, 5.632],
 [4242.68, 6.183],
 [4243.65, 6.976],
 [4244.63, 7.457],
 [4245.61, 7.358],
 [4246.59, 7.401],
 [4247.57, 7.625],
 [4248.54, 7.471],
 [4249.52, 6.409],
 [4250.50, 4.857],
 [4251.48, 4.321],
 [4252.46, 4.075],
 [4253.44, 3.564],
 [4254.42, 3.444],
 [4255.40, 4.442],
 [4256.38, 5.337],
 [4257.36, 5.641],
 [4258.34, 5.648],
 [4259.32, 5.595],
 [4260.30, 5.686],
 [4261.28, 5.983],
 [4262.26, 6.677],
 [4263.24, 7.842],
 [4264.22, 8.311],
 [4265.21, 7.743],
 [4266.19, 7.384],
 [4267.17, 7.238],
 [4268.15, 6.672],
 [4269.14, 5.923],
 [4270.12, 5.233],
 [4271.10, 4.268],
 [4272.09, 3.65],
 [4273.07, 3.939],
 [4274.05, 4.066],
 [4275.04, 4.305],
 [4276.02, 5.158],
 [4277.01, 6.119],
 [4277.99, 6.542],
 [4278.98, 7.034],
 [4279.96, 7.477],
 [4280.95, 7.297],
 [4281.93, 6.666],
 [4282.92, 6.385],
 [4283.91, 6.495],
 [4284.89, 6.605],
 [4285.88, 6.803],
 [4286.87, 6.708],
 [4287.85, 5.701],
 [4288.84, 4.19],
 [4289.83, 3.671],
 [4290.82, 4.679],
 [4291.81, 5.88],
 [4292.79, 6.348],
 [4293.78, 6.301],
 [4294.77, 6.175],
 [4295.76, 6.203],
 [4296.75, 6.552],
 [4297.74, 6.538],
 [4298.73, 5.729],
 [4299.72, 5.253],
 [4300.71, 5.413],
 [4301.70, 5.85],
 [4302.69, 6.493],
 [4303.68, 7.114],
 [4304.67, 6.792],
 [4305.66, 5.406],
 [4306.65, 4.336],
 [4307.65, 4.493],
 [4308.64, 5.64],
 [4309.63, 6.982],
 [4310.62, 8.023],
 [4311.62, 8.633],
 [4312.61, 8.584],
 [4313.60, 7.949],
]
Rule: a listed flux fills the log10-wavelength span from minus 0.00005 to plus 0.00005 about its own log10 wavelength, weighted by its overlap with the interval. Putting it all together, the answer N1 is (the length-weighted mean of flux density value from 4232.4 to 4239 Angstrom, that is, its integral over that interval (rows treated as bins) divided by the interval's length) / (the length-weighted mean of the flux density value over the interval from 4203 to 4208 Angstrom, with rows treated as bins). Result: 0.7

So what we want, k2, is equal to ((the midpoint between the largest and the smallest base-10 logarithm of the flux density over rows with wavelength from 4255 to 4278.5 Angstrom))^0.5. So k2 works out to 0.861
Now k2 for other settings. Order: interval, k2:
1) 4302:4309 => 0.863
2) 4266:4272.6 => 0.846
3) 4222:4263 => 0.529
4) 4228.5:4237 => 0.515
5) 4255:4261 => 0.837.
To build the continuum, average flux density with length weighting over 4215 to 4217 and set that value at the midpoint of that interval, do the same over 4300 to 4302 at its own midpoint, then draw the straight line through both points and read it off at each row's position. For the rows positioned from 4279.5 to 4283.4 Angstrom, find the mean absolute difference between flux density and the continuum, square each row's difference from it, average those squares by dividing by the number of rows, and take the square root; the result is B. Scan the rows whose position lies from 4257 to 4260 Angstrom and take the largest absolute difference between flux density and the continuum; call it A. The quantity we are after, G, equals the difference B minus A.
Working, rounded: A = 0.2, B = 0.4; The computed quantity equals 0.3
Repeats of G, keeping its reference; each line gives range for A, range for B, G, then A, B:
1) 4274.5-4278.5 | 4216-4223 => -0.5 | 1.2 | 0.7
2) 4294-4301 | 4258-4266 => 0.1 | 1.0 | 1.0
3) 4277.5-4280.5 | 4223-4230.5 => -1.3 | 2.0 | 0.7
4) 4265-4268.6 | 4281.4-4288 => -1.9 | 2.3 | 0.3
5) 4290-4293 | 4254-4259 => -0.1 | 0.9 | 0.7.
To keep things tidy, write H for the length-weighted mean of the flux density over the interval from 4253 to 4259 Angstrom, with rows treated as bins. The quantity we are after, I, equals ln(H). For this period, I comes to 1.55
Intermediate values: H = 4.7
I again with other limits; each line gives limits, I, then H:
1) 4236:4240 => 1.67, 5.3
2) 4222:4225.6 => 0.86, 2.4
